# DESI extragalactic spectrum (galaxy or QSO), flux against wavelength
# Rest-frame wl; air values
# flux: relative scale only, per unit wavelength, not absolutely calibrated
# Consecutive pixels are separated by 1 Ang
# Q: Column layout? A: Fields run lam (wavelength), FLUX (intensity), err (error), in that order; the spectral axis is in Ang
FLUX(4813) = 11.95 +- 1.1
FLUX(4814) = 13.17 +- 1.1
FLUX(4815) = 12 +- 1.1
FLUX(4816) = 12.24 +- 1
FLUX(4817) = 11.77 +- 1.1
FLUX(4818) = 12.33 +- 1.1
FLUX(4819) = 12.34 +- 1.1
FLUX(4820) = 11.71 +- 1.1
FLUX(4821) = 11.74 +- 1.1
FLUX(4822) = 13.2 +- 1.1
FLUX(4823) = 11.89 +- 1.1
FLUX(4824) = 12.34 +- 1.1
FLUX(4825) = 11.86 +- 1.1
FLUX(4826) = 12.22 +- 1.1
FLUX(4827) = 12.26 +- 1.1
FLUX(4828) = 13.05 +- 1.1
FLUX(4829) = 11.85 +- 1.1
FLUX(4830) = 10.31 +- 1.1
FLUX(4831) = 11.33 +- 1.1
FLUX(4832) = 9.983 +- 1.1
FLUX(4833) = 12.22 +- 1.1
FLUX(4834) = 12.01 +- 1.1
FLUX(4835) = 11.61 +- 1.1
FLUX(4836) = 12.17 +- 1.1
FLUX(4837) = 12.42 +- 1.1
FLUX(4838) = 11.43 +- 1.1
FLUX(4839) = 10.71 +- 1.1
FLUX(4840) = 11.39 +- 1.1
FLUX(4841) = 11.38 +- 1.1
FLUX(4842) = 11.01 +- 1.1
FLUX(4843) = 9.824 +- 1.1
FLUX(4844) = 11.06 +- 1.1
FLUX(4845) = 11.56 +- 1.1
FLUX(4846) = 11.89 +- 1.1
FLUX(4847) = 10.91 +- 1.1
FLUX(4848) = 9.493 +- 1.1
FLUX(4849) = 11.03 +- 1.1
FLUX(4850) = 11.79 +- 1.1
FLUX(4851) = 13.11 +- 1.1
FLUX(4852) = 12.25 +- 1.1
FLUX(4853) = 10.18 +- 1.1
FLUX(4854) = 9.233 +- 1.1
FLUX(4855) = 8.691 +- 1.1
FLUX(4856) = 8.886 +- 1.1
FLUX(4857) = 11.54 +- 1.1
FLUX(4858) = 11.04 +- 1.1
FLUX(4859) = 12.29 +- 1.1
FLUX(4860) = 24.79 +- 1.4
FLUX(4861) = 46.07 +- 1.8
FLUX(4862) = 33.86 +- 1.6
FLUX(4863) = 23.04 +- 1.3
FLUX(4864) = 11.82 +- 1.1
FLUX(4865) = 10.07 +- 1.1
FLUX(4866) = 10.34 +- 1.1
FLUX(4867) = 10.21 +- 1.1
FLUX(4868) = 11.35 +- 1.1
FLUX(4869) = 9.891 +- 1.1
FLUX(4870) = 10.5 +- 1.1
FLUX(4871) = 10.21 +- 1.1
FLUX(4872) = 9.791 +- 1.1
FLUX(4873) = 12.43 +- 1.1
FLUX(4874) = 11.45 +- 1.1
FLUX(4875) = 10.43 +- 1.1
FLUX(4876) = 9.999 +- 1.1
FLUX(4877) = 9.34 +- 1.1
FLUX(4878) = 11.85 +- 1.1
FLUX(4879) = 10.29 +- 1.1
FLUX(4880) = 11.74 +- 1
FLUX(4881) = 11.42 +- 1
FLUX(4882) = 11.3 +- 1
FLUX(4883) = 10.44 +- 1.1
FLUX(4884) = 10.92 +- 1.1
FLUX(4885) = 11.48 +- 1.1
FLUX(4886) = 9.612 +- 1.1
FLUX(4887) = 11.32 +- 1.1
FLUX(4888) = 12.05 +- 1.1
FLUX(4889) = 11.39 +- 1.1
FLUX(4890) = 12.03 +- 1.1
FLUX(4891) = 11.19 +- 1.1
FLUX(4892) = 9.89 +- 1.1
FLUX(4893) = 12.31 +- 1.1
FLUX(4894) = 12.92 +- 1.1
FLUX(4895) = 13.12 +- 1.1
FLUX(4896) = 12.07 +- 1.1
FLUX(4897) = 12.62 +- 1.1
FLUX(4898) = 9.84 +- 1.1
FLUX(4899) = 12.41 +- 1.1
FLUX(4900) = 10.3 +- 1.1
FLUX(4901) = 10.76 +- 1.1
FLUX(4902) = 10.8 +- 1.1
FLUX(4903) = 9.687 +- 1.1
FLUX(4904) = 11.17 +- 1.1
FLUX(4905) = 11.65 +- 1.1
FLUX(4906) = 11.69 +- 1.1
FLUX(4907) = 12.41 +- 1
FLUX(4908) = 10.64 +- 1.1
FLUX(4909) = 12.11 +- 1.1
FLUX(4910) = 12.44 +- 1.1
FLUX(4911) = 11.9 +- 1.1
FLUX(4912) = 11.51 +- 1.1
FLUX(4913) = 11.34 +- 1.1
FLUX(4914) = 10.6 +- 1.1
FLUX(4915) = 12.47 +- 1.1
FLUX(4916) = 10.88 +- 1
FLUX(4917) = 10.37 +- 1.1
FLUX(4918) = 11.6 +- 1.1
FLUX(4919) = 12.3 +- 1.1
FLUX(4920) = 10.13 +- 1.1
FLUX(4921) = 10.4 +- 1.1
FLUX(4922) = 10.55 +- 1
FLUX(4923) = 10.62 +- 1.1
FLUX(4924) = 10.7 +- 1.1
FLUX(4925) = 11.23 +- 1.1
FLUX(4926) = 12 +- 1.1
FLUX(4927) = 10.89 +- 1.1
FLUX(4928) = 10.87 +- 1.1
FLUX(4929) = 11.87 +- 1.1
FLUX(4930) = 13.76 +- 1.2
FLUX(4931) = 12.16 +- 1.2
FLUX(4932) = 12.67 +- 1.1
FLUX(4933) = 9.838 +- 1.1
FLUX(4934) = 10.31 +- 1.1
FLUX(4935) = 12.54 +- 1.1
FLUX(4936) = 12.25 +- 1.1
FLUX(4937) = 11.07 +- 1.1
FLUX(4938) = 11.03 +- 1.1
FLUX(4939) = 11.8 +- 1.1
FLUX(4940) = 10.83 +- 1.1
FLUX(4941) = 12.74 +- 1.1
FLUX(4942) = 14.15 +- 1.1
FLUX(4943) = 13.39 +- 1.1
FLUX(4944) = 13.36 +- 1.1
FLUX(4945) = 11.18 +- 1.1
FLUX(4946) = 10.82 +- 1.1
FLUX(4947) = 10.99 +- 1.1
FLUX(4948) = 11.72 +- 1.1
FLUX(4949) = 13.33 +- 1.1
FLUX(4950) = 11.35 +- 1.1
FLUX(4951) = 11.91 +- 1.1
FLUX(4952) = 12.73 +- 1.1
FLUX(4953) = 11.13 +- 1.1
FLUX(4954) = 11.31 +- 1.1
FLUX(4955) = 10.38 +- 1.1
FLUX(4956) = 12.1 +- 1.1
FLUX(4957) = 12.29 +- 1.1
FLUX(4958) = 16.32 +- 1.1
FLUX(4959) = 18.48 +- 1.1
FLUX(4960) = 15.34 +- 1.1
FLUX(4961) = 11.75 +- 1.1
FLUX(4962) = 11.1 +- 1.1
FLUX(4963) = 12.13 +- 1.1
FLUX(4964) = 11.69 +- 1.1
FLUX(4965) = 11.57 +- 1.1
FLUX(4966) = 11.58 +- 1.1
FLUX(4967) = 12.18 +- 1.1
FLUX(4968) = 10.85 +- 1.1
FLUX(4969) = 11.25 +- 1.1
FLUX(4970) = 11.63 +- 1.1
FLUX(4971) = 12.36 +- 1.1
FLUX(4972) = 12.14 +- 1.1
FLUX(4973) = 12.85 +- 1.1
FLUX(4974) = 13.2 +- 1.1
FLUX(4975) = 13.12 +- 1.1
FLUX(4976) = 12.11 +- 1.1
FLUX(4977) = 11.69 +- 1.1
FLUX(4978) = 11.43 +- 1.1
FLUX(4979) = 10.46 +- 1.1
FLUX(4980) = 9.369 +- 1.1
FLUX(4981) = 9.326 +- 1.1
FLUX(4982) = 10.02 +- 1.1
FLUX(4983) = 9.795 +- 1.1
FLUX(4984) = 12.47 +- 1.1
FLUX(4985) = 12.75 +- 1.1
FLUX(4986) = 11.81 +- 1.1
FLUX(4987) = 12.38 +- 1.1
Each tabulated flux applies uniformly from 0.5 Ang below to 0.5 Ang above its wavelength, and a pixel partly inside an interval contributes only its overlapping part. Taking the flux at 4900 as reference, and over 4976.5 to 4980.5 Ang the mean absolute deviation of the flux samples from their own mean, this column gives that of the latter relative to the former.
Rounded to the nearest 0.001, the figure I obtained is 0.080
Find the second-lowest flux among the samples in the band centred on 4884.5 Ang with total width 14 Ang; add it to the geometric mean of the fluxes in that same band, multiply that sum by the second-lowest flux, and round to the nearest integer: 221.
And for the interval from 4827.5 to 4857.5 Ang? 177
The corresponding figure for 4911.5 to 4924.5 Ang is 222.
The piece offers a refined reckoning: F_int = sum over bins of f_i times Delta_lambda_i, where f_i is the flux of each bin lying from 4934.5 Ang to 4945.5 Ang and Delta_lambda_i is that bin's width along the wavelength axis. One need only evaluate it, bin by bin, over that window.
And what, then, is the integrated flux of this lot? 134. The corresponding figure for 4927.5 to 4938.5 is 128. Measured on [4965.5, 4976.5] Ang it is 133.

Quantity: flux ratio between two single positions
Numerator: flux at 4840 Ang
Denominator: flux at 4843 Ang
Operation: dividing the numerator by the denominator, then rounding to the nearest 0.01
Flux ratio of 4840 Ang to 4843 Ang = 1.16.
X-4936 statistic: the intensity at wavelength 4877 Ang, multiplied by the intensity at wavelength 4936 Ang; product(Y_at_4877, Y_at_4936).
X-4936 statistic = 114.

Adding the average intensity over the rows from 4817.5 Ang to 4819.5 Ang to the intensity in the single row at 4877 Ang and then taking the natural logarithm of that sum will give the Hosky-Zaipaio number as 3.08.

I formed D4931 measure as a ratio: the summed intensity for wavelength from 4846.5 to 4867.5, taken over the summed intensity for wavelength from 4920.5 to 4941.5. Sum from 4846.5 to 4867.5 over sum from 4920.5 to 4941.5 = 1.29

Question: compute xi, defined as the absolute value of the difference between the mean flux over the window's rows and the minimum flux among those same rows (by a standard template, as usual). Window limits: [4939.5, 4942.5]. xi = 1.74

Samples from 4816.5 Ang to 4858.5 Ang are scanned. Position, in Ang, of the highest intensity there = 4822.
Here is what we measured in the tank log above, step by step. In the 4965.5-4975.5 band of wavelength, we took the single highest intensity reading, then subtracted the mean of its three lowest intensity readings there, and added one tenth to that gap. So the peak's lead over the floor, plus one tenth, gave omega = 2.1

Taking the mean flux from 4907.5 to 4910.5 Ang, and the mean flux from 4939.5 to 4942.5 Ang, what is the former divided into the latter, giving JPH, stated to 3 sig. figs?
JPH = 1.07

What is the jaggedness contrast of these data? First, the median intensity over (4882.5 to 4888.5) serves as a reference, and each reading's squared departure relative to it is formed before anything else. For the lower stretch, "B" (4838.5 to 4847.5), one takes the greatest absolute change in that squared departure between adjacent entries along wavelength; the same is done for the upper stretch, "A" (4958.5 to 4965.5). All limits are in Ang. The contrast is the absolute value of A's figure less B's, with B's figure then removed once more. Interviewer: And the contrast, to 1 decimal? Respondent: 33.0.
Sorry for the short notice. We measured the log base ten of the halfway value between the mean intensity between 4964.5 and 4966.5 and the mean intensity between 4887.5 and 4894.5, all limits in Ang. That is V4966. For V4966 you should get 1.07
